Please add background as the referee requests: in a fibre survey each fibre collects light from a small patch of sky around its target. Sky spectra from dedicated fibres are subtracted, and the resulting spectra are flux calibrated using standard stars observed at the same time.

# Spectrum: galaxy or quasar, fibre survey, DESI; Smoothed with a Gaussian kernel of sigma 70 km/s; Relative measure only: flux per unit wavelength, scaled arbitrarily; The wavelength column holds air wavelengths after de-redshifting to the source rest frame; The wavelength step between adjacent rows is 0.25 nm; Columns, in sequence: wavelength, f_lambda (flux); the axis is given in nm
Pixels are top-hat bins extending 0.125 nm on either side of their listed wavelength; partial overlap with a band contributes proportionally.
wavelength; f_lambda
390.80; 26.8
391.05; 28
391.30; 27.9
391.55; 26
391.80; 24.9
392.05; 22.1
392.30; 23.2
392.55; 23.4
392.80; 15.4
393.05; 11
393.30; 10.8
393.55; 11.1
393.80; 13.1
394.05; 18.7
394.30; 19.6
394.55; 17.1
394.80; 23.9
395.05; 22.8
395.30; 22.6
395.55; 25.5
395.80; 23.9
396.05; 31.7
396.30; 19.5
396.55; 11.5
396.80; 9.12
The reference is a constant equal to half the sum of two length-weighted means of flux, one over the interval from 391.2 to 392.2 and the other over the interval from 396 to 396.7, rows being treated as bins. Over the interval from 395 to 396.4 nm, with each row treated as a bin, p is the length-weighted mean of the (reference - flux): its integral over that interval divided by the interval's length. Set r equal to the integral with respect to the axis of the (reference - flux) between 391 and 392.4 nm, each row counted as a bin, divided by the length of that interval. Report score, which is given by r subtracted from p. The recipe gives 1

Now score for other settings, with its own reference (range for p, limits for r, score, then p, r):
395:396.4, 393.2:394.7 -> -9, -2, 7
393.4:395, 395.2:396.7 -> 5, 5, 0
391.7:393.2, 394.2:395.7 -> 2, 2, 0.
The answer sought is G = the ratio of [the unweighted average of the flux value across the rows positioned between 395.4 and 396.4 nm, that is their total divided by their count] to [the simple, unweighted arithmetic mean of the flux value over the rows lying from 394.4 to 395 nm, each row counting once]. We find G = 1.23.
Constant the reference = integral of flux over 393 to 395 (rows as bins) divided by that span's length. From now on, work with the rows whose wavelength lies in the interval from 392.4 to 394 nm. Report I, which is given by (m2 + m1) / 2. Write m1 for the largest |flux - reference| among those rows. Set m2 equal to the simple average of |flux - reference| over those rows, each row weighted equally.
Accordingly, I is 6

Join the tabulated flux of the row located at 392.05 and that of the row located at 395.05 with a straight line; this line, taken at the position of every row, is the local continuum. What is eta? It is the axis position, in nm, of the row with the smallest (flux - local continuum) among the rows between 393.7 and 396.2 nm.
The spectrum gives 393.80 nm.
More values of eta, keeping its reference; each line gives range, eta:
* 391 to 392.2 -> 392.05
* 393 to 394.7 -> 393.30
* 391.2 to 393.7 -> 393.30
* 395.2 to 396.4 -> 396.30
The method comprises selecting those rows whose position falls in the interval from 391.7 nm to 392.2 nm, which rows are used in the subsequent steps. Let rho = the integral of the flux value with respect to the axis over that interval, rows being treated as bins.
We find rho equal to 12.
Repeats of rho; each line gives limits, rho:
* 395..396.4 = 34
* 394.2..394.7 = 9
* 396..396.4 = 10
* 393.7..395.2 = 29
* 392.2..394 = 28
